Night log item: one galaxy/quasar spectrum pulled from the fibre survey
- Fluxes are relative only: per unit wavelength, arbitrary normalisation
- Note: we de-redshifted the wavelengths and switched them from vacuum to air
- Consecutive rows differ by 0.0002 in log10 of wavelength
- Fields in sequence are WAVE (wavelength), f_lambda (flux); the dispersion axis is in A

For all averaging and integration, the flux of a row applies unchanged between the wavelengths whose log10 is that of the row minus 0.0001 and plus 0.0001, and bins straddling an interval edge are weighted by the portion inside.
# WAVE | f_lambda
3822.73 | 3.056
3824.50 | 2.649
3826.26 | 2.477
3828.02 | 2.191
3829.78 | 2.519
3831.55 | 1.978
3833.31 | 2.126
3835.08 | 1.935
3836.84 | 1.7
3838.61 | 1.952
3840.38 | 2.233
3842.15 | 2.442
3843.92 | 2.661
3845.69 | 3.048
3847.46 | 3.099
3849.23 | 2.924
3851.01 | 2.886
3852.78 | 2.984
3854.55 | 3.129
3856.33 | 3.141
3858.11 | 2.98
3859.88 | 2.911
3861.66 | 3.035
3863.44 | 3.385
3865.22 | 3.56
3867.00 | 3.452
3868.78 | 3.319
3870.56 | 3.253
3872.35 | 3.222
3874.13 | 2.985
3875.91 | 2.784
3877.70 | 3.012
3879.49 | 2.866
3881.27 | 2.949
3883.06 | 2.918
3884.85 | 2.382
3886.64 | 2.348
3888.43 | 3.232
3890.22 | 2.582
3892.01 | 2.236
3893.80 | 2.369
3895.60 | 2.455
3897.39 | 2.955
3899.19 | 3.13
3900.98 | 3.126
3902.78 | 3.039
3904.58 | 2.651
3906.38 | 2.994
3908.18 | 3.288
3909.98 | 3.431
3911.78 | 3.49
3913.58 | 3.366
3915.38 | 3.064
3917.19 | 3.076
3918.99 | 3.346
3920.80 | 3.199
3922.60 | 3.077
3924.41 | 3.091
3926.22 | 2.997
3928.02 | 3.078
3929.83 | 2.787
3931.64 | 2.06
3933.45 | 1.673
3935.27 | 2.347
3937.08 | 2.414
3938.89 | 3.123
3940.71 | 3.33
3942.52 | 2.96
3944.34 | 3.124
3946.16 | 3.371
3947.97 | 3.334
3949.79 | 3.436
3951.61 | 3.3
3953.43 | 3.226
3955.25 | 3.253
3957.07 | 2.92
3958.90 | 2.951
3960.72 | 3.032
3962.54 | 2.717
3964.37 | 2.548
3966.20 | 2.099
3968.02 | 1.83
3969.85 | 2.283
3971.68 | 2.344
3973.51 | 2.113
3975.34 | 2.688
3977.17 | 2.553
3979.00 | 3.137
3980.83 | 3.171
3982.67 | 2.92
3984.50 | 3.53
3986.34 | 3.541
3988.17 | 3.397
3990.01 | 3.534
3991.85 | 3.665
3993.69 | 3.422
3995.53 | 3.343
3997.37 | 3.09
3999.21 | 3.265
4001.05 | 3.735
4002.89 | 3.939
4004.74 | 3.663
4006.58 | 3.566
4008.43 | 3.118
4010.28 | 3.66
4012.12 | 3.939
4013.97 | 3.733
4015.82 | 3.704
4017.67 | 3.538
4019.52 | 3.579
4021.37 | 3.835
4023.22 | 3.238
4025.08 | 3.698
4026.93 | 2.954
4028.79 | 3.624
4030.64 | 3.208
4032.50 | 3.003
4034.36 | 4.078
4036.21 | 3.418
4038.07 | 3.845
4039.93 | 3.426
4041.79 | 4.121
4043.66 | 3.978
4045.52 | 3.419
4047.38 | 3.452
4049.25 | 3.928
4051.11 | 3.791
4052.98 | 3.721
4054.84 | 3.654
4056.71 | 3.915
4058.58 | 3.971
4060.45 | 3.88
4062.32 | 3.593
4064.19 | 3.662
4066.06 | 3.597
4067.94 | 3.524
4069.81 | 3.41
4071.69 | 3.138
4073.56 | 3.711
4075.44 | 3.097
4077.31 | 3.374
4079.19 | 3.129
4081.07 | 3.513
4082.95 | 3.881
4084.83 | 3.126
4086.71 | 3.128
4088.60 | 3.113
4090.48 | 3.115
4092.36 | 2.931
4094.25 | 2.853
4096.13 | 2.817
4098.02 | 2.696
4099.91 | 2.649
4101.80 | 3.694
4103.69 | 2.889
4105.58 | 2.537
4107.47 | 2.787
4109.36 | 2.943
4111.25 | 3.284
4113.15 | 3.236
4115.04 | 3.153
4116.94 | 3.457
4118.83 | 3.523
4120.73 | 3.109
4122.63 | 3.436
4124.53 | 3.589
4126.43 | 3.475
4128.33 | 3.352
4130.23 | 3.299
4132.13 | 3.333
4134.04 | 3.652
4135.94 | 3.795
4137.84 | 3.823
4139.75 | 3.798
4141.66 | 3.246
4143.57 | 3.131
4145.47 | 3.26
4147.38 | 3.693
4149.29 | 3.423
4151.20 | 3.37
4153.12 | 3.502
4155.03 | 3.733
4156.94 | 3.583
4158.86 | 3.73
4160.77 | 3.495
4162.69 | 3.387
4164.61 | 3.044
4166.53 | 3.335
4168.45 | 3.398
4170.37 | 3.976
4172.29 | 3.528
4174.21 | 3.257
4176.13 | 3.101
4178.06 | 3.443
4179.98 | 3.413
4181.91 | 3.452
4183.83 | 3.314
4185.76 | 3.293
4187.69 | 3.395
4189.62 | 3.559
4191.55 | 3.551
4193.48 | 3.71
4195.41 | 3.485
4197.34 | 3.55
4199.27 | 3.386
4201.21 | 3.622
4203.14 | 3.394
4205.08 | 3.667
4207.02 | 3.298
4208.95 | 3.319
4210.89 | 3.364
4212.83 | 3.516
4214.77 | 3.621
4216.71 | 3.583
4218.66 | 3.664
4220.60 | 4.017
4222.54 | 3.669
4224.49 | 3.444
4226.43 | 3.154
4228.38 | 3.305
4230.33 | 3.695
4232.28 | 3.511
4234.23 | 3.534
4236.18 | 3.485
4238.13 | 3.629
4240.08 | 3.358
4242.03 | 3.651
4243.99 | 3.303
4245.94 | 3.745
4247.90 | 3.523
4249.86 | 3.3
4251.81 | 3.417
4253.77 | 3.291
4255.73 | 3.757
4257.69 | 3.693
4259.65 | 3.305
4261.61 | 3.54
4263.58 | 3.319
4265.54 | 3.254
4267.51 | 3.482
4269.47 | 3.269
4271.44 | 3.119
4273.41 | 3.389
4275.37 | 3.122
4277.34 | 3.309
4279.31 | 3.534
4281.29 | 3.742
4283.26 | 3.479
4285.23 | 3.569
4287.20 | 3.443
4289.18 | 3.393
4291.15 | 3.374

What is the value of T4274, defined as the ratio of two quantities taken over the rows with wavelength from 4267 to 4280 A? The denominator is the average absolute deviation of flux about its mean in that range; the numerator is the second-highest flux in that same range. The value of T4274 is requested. 27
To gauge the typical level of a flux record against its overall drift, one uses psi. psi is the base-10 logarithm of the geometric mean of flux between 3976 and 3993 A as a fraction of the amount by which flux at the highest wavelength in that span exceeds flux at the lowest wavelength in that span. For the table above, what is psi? 0.47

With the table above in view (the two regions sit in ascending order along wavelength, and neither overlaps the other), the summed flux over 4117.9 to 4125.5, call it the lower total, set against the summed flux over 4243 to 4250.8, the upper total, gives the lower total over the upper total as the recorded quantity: 0.98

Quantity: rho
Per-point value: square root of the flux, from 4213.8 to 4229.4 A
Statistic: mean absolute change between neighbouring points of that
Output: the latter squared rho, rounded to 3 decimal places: 0.003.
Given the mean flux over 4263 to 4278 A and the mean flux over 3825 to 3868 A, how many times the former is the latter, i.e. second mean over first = 0.82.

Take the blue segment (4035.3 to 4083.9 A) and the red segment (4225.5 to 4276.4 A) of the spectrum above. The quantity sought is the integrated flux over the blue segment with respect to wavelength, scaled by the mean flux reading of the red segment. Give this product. 603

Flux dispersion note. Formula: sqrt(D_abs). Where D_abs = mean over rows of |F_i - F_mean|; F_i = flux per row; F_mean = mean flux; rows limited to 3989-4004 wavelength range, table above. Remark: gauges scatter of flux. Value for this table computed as 0.47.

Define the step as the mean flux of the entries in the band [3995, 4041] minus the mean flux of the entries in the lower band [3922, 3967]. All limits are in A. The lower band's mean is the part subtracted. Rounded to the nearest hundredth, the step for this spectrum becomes 0.64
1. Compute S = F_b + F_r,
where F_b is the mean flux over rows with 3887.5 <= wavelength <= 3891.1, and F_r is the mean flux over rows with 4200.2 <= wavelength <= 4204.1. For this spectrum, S 6.4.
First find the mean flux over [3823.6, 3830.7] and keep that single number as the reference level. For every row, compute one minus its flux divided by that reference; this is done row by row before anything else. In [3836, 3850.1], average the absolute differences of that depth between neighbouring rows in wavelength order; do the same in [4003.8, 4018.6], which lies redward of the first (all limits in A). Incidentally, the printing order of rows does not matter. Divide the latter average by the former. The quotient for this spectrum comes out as 1.1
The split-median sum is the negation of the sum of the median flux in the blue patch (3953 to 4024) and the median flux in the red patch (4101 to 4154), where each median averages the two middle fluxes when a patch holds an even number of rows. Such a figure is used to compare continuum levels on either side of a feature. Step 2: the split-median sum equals -6.61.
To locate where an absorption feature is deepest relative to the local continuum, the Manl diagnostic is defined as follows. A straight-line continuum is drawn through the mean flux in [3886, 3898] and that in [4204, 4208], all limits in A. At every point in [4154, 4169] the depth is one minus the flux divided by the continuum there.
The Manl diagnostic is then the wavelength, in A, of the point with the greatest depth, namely 4164.61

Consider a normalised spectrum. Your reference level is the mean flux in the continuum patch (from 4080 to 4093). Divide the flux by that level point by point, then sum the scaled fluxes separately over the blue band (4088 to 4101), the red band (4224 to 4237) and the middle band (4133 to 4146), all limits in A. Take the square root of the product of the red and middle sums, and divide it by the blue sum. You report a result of 1.21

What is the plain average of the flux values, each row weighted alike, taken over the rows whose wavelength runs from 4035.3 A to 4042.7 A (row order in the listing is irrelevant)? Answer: 3.70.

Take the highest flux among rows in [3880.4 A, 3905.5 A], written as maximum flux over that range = 3.232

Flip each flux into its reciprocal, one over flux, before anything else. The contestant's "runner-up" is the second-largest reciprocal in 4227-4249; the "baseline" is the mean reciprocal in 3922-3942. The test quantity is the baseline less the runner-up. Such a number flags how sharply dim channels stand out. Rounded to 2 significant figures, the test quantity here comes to 0.080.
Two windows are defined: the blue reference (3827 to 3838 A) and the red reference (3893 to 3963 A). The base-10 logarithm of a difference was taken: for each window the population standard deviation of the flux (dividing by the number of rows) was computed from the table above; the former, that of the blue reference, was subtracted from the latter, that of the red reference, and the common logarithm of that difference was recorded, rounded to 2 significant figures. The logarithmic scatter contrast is -0.85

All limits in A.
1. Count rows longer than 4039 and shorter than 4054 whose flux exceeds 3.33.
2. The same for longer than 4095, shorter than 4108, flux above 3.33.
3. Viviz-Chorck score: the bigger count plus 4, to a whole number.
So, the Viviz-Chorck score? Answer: 12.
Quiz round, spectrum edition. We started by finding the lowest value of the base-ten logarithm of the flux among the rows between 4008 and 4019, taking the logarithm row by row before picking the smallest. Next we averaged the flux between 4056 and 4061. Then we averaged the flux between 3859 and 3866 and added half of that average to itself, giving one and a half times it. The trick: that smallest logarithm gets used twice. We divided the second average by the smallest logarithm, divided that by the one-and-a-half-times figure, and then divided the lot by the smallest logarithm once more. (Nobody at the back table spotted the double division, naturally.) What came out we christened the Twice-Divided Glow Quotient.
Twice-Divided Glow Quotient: 3.33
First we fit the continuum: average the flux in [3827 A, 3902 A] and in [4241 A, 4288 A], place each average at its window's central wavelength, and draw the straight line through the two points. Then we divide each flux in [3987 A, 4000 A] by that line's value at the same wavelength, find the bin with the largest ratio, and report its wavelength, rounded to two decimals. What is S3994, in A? 3991.85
